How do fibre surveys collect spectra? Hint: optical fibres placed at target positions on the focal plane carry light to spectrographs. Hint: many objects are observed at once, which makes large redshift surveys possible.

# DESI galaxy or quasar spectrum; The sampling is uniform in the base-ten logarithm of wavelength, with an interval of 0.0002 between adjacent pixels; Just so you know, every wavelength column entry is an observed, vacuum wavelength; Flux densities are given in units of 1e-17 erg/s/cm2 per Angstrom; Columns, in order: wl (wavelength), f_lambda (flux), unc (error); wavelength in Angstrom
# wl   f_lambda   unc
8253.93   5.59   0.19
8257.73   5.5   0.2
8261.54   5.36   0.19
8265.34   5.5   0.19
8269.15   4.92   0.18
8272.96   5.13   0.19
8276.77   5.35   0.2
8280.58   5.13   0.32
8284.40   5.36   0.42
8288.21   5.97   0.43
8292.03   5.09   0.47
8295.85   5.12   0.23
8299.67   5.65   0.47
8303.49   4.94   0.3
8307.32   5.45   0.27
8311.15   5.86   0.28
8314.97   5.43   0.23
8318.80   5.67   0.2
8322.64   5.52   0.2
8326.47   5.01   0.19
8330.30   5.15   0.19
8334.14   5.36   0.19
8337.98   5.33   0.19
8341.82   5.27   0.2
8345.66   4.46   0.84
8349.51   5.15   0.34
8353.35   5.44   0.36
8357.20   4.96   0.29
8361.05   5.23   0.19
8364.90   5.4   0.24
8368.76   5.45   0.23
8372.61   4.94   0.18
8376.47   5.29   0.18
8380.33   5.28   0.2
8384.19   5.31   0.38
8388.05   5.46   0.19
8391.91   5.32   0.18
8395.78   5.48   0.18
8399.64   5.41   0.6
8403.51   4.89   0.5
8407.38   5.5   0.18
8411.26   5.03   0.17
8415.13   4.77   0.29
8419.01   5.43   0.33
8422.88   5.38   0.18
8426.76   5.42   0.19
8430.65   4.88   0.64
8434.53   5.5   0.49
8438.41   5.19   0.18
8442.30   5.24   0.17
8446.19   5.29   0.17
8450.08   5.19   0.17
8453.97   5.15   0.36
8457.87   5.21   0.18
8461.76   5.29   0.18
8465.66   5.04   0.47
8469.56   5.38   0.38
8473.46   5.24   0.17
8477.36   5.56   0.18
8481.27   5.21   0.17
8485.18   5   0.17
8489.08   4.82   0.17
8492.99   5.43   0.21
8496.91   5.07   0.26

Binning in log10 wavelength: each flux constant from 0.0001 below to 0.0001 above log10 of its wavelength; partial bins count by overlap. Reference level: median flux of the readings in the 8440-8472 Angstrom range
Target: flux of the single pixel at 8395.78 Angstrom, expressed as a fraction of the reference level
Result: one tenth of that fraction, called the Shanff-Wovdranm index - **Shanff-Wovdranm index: 0.105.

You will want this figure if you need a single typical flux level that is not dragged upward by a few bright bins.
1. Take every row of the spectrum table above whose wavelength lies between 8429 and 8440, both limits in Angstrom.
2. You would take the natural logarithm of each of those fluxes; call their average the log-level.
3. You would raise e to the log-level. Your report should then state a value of 5.18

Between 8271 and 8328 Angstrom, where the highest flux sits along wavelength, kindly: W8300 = 8288.21 Angstrom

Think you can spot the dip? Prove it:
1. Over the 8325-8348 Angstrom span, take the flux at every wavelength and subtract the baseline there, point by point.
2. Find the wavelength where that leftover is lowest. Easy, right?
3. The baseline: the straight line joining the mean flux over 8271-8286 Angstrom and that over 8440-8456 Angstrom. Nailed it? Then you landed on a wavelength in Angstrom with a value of 8345.66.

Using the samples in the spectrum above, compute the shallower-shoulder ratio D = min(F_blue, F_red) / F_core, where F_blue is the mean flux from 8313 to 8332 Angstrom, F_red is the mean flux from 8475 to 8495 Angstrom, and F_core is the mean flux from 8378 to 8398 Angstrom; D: 0.969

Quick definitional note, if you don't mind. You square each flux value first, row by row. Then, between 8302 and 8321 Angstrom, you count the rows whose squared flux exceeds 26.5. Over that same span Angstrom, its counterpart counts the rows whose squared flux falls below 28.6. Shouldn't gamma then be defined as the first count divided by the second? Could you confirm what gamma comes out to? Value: 4.0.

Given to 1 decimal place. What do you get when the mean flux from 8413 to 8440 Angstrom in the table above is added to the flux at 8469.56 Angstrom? 10.6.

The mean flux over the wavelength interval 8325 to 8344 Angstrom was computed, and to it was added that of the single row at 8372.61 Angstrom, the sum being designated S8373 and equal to 10.2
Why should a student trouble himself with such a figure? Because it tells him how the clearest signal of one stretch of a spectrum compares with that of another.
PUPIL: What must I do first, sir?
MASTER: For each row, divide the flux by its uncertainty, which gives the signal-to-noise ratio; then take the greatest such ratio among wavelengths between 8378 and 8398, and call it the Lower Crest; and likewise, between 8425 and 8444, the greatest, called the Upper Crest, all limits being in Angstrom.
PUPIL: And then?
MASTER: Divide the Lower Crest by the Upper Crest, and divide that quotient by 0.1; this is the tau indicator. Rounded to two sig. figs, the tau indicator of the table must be 9.9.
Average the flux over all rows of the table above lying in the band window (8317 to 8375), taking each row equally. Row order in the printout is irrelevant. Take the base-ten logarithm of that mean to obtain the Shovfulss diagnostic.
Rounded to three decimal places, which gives 0.718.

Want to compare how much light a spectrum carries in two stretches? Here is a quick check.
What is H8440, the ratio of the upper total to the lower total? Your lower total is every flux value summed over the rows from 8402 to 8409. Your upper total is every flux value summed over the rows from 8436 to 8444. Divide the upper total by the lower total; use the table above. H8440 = 1.00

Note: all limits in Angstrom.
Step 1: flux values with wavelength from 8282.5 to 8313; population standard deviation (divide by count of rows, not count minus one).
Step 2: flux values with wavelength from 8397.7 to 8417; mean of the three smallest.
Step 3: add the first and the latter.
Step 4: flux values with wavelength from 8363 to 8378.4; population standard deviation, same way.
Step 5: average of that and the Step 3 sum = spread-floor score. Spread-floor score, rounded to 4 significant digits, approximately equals 2.723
